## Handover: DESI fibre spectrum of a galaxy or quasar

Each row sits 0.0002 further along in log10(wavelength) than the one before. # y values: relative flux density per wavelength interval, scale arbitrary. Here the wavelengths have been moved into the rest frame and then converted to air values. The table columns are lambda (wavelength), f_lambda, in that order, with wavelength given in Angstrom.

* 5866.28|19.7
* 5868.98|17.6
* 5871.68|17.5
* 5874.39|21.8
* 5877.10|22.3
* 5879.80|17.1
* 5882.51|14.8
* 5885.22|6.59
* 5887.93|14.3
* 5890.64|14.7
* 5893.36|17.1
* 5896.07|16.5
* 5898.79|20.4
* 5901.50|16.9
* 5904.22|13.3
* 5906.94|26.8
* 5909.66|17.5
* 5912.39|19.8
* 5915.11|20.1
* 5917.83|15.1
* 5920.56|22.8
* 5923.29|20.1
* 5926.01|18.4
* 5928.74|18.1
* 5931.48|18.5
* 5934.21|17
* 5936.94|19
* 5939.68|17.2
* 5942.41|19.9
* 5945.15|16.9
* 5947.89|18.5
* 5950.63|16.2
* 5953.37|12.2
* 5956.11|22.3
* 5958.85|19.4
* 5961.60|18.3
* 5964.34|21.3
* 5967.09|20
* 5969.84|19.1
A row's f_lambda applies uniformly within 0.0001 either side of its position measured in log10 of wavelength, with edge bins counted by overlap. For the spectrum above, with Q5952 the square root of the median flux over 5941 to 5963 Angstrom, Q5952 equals 4.29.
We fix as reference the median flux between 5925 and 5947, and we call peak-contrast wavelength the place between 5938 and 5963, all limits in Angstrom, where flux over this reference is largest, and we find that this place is 5956.11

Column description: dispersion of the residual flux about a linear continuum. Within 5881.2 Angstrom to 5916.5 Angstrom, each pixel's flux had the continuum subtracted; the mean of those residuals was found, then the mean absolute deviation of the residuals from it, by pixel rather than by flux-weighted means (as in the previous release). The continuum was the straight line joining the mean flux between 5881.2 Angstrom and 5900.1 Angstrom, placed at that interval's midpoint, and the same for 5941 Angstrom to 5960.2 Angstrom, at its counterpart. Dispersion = 2.9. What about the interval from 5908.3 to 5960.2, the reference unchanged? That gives 1.9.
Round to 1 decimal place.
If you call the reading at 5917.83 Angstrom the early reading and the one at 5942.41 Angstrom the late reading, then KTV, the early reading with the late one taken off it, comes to -4.8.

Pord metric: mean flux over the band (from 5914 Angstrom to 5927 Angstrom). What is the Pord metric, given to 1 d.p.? 19.3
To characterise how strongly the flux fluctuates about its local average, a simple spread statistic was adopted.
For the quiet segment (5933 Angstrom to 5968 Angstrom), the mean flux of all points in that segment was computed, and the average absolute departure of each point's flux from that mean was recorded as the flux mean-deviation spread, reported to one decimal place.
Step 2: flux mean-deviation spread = 1.9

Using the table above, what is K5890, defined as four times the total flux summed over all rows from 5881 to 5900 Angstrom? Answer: 418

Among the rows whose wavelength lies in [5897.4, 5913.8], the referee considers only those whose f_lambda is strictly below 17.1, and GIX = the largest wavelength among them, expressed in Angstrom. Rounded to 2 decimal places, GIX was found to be 5904.22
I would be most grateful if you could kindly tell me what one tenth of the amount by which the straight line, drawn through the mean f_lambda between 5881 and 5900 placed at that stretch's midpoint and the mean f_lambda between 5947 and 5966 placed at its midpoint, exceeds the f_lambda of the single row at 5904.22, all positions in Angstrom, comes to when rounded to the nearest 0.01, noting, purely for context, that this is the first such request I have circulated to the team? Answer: 0.23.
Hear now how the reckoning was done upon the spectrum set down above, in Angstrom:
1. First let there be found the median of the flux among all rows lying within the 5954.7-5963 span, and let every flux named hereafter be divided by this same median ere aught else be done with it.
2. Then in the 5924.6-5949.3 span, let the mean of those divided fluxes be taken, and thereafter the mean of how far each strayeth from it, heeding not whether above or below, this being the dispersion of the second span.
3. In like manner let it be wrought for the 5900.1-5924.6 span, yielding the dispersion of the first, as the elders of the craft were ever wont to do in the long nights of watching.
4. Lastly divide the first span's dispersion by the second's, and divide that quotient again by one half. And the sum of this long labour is 8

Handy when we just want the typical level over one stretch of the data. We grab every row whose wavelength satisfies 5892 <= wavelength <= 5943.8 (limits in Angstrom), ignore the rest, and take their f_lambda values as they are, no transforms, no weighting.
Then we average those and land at 18.7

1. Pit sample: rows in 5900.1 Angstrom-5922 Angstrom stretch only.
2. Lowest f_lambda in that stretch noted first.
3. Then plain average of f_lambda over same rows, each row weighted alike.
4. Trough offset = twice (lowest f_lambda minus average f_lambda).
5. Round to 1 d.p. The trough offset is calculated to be -11.5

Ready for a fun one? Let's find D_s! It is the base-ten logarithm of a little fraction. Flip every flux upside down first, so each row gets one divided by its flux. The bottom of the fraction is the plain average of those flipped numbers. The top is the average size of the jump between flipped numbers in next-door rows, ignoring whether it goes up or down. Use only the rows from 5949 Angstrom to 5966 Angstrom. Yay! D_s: -0.6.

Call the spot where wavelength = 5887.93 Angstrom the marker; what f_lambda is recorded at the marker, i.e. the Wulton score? 14.3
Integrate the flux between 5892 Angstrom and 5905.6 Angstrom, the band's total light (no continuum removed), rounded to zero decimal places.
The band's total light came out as 229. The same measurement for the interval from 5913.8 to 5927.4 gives 263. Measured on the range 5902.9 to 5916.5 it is 265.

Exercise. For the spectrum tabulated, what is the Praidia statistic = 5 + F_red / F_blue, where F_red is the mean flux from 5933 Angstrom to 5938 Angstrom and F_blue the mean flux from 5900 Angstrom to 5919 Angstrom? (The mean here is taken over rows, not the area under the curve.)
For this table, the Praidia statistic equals 5.97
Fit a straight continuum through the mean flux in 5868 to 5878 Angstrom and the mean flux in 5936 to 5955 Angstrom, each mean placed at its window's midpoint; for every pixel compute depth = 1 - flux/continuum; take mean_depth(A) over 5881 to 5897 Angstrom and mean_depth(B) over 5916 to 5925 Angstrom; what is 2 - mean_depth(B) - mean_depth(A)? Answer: 1.80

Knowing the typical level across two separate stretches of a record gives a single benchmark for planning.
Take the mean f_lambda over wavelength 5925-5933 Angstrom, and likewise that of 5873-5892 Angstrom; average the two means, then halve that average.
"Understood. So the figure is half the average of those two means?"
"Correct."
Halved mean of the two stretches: 8.6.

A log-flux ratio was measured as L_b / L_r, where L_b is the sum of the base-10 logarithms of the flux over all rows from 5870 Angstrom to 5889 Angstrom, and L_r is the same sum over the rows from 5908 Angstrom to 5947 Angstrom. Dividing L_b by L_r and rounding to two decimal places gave 0.47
